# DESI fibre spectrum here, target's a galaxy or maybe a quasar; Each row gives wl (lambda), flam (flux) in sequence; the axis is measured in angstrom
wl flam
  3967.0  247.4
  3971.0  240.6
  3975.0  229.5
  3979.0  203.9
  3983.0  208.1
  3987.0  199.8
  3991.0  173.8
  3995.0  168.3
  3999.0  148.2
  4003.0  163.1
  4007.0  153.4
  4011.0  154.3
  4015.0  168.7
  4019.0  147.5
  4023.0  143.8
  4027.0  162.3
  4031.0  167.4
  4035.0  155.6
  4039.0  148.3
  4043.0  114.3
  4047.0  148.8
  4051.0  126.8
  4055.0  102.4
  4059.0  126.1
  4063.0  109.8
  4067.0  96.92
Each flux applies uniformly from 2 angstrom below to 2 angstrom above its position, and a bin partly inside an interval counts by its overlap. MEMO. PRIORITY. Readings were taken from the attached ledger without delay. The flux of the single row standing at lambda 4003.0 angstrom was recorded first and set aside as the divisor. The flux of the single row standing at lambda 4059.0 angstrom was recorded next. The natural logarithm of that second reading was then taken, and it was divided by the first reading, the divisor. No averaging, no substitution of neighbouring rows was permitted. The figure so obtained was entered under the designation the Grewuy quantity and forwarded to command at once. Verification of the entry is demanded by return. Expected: 0.030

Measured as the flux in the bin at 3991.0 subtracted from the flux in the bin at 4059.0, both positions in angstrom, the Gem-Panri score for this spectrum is -48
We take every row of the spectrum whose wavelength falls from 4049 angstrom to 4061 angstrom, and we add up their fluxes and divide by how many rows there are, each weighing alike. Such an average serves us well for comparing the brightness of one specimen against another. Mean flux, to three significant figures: 118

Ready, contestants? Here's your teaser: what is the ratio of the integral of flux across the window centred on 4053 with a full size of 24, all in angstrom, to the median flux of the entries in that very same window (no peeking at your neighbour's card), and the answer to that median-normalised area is 24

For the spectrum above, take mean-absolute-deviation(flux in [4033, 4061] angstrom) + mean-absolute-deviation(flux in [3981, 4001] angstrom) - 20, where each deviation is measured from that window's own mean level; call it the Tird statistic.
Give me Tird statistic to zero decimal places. 16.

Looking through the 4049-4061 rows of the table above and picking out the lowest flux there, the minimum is 102.4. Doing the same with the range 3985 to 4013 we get 148.2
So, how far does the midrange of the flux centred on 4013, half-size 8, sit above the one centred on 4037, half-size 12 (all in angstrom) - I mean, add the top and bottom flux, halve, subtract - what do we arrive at 17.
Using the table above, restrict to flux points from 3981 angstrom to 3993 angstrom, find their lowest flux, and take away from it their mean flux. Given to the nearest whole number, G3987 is -20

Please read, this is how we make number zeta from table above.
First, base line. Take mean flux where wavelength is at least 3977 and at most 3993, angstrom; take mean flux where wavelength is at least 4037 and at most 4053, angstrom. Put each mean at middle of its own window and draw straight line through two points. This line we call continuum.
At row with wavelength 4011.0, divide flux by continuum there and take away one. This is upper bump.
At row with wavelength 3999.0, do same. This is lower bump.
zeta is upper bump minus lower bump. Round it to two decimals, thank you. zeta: 0.10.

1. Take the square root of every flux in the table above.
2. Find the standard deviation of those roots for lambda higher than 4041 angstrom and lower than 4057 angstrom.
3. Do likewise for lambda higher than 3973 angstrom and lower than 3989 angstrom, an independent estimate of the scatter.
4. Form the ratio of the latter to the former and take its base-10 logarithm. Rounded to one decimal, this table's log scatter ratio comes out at -0.3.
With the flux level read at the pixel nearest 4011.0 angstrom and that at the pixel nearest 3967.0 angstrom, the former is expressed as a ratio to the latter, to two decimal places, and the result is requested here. 0.62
